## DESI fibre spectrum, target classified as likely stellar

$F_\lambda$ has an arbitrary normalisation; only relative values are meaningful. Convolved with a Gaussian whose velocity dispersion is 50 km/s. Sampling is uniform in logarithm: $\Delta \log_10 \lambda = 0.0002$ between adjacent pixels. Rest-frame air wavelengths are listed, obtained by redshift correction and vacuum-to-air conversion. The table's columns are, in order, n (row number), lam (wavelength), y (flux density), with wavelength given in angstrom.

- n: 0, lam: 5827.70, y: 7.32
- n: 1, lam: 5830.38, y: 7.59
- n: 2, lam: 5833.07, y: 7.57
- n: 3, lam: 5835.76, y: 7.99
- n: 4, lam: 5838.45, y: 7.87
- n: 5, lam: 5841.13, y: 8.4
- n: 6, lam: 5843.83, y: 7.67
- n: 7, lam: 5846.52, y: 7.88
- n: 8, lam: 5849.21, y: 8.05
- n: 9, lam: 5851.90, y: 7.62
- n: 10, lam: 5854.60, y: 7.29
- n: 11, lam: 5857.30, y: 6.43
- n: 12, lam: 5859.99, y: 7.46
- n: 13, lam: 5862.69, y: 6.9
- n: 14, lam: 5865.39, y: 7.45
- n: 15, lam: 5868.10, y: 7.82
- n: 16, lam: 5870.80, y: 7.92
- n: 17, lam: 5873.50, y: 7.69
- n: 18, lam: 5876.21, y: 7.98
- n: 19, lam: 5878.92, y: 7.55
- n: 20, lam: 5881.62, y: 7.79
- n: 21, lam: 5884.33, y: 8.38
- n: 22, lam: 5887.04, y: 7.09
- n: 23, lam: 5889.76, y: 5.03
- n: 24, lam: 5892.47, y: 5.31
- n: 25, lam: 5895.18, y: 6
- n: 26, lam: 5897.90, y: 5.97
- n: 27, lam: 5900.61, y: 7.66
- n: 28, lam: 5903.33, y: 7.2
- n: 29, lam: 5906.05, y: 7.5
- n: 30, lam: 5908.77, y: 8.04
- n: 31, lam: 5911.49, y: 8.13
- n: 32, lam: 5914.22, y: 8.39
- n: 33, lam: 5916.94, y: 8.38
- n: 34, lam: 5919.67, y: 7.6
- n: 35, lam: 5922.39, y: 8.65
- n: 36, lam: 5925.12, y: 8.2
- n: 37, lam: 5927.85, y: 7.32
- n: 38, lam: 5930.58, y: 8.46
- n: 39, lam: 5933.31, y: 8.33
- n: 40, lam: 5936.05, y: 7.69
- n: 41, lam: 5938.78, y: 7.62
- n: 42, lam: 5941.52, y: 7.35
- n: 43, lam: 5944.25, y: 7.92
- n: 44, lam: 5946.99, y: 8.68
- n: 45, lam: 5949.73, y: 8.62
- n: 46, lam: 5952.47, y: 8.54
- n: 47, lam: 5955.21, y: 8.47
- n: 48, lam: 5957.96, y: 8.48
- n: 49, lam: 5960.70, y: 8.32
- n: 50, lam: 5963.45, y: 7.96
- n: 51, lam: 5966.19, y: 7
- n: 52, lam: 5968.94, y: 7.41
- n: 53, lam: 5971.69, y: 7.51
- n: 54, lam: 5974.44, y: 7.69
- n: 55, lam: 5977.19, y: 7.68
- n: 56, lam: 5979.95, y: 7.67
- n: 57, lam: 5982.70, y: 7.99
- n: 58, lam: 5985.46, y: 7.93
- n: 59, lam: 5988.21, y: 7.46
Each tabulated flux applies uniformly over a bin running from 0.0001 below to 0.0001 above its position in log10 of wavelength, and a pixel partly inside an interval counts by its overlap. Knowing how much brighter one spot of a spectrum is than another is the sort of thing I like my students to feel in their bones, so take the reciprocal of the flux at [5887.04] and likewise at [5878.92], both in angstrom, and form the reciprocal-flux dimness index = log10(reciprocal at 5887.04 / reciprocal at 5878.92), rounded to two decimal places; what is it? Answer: 0.03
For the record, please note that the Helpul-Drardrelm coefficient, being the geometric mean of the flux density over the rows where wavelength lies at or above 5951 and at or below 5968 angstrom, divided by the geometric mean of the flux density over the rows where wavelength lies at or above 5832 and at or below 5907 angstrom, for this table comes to 1.113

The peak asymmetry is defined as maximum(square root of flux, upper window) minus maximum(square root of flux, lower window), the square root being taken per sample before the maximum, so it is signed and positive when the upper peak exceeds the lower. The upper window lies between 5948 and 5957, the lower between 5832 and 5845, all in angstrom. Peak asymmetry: 0.038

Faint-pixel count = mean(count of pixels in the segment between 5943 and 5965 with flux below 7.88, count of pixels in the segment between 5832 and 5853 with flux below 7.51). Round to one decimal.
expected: 0.0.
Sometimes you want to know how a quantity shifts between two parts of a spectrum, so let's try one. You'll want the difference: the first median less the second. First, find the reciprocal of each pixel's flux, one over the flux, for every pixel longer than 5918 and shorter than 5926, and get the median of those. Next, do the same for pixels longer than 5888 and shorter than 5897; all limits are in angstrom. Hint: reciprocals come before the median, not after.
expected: -0.07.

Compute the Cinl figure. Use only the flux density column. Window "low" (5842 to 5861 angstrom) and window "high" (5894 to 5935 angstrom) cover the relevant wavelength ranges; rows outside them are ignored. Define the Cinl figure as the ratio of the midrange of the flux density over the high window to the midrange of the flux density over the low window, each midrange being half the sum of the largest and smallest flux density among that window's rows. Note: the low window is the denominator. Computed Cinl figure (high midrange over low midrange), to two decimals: 1.01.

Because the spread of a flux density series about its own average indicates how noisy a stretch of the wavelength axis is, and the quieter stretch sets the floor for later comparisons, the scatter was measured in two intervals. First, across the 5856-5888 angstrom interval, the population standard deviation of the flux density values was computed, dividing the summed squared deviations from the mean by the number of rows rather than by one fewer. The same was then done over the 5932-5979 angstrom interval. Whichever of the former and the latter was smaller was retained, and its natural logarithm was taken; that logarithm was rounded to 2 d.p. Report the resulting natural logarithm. -0.70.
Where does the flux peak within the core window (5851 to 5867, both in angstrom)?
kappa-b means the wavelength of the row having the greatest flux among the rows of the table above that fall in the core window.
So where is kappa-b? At 5851.90 angstrom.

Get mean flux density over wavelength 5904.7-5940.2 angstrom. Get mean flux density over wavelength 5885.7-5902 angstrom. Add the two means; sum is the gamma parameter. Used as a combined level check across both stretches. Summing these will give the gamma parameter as 14.2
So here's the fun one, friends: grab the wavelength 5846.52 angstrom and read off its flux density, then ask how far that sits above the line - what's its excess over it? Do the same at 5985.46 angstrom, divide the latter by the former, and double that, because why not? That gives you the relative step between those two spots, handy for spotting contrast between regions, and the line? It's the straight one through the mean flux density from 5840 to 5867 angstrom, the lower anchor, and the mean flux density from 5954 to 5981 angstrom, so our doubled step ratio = 0.3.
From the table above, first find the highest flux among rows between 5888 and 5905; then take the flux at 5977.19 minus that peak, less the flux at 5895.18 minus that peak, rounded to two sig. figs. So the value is 1.7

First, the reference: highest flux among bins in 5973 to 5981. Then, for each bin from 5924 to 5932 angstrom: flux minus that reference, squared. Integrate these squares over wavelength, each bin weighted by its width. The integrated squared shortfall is 2.7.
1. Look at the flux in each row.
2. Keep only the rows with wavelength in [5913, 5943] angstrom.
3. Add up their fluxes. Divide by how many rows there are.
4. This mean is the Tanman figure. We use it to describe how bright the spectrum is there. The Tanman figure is 8.0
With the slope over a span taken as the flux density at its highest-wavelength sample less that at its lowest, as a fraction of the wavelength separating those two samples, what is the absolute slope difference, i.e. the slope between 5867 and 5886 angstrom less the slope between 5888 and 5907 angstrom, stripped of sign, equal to 0.12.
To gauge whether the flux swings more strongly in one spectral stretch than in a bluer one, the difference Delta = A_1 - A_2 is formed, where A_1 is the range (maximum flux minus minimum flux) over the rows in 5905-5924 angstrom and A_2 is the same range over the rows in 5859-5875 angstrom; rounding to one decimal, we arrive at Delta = 0.1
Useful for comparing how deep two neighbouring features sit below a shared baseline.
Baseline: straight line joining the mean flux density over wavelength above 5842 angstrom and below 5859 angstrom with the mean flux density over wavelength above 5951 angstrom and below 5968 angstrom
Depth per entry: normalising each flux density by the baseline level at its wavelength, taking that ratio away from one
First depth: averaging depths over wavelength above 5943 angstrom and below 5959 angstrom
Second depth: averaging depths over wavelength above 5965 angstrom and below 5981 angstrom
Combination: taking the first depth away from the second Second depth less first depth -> 0.13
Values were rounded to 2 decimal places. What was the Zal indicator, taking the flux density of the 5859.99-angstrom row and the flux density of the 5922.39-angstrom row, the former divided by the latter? 0.86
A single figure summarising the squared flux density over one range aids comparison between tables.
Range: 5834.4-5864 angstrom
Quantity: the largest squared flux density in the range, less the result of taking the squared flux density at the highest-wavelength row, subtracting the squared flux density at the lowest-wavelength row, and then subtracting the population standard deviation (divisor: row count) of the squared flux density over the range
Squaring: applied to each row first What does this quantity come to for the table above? 95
